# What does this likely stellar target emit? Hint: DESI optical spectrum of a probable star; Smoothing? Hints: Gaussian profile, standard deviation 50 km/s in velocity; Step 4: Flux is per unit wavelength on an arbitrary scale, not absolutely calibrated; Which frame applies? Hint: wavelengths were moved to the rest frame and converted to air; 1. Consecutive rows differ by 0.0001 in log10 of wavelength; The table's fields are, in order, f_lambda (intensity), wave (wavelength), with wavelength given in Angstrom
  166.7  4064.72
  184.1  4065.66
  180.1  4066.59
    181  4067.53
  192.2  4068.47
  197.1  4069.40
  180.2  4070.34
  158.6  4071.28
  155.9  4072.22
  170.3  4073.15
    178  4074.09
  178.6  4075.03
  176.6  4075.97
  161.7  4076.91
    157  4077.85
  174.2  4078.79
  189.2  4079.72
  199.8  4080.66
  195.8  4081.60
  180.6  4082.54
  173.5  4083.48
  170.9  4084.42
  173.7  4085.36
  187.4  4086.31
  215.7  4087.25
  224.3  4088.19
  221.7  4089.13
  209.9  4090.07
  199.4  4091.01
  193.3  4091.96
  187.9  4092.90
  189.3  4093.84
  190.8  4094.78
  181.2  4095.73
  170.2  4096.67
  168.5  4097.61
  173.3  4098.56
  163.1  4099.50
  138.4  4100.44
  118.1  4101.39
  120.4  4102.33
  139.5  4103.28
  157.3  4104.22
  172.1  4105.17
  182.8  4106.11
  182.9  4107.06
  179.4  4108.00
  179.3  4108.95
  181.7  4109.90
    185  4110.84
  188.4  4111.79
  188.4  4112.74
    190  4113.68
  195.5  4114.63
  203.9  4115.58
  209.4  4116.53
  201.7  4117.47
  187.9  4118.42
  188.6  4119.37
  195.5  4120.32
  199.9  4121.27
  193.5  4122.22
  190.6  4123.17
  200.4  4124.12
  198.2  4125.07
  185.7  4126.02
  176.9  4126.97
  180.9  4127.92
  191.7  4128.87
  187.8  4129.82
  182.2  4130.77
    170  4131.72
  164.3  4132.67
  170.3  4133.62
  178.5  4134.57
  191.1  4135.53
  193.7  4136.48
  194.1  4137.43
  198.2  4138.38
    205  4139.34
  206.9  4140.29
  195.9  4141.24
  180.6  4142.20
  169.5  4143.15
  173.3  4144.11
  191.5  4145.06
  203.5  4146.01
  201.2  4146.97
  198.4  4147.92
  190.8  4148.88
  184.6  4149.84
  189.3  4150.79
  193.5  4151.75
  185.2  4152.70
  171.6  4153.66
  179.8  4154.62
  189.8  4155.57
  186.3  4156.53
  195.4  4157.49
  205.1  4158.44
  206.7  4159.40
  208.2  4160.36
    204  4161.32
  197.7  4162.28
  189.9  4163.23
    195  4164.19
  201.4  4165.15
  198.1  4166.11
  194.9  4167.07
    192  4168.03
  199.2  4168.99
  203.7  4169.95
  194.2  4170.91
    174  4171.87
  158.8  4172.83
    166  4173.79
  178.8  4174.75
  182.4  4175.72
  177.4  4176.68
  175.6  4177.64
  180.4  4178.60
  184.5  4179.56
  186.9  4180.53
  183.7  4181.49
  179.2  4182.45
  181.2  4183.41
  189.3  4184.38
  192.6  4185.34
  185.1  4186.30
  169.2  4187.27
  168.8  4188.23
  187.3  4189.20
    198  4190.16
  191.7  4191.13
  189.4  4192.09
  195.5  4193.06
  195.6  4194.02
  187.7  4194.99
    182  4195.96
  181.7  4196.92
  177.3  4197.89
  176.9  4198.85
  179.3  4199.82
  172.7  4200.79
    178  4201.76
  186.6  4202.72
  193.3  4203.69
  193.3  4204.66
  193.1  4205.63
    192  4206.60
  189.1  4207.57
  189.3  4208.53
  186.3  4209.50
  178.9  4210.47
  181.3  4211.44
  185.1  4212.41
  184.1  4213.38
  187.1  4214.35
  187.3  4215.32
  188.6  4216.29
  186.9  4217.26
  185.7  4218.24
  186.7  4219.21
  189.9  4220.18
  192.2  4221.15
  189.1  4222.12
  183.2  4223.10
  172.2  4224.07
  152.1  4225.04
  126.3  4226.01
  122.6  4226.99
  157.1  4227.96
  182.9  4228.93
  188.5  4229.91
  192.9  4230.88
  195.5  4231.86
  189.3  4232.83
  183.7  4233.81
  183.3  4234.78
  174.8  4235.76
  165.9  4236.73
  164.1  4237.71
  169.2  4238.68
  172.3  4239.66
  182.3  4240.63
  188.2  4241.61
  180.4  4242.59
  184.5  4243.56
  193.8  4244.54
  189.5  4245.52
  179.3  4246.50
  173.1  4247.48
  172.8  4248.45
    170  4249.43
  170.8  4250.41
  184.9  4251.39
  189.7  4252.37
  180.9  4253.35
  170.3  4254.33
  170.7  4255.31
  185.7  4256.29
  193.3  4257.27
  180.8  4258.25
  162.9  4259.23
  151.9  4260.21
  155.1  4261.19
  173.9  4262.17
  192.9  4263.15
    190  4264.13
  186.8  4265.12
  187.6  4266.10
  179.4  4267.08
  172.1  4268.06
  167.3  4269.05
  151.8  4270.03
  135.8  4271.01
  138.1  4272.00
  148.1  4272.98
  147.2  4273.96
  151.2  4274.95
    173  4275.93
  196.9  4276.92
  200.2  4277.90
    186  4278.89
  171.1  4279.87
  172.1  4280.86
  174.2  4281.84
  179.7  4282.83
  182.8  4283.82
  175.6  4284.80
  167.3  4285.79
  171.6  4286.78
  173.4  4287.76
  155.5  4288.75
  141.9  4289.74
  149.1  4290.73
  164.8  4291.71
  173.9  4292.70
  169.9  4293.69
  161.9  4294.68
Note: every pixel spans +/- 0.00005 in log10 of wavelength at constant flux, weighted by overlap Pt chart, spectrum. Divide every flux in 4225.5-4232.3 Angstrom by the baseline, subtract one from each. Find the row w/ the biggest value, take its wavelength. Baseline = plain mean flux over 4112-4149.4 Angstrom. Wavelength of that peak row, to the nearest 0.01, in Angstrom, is 4231.86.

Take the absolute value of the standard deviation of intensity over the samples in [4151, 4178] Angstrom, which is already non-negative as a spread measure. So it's 13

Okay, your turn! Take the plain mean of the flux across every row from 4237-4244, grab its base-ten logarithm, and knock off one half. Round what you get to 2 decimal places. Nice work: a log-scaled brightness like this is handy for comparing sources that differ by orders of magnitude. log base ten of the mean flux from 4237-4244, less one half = 1.75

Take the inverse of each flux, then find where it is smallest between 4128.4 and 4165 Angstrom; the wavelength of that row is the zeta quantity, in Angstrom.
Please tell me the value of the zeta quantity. 4160.36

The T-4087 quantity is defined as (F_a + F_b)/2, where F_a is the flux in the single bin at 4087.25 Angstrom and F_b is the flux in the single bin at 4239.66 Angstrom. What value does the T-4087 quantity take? 194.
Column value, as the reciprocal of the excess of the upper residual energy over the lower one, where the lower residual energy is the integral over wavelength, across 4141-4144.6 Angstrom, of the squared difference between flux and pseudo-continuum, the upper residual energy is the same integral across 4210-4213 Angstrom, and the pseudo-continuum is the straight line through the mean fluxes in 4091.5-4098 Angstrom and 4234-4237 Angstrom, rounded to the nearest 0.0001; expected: -0.0037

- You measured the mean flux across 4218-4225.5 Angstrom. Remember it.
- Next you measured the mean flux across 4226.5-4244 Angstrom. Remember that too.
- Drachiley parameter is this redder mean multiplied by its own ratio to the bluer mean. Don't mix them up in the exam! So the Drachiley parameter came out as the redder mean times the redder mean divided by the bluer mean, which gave 172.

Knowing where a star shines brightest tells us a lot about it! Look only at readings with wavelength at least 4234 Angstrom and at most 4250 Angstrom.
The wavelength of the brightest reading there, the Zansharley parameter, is 4244.54 Angstrom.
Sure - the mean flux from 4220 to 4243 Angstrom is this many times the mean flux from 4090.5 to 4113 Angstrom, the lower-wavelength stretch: 1.02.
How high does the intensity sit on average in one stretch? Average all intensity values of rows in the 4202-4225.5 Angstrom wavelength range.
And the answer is 186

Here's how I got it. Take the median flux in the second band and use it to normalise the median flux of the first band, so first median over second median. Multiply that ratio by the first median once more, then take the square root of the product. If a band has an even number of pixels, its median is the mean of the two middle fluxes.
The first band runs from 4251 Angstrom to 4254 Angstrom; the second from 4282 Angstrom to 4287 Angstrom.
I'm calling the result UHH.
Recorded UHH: 14.0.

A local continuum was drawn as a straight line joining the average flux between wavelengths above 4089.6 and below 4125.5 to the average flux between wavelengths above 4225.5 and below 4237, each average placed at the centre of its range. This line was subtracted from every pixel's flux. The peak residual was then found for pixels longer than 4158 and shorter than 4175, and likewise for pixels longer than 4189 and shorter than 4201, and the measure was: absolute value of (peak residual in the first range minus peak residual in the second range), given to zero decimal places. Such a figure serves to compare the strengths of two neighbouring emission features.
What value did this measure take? 8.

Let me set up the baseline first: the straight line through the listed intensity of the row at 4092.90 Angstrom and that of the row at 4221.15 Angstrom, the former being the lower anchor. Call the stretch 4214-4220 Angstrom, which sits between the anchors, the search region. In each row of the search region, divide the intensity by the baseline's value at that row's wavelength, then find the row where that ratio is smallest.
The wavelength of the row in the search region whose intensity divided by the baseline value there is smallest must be 4218.24 Angstrom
